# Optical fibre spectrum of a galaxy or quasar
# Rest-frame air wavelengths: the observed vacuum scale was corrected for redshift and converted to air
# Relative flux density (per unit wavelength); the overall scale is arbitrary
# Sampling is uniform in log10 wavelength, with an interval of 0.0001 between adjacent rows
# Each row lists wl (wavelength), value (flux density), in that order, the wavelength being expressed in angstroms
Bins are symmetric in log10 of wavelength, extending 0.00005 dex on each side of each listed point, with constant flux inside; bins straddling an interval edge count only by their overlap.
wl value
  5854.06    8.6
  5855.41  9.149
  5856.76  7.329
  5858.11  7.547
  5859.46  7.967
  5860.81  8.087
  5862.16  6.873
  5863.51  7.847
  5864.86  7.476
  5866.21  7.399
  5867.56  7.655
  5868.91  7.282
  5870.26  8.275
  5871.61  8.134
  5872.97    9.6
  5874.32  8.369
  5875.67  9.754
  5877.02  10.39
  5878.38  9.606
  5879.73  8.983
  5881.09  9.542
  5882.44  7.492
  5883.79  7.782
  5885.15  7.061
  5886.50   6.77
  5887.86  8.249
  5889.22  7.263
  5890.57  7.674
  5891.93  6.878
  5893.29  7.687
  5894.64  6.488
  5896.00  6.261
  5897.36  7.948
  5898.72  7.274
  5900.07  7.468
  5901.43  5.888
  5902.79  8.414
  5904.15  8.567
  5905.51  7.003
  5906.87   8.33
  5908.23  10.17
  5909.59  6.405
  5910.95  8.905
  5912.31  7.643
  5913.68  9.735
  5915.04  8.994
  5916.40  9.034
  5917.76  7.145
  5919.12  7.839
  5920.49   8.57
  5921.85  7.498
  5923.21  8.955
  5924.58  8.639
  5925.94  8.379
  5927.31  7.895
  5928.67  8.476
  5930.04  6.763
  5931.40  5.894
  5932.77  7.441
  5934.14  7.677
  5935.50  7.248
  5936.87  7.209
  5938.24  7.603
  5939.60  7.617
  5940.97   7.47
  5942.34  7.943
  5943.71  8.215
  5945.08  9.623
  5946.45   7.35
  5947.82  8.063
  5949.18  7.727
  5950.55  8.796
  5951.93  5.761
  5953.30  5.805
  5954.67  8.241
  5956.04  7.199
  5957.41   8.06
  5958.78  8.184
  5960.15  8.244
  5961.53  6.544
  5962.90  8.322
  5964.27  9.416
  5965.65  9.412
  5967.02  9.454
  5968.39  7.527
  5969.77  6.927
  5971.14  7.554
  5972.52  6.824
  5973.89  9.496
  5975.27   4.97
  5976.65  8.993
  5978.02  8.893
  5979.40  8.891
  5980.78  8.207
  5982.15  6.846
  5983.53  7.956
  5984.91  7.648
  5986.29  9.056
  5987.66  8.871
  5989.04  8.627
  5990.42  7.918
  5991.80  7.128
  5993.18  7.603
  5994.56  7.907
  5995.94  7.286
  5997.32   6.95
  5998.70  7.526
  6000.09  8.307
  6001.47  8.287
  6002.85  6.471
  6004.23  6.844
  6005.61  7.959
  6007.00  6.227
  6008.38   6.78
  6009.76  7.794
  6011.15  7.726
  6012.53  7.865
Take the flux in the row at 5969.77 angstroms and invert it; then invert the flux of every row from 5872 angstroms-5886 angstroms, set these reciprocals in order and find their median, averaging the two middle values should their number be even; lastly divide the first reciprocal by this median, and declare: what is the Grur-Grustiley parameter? 1.34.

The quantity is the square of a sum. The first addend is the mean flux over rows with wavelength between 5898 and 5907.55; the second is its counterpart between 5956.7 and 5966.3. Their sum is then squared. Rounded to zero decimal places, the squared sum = 252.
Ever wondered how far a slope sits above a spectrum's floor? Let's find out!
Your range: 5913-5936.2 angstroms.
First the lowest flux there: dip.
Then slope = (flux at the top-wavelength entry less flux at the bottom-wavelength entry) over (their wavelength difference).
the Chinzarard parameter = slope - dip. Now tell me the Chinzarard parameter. -6.01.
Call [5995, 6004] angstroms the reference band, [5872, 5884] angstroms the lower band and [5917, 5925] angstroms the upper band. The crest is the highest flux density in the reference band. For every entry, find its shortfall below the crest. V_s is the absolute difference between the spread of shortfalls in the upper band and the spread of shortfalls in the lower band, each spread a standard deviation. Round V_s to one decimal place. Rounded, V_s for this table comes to 0.3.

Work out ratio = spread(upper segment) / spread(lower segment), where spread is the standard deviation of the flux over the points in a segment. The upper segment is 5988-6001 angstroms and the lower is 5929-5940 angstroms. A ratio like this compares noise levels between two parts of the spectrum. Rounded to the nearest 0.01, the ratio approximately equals 0.92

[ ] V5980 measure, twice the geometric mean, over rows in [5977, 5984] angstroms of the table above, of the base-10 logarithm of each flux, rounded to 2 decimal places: 1.82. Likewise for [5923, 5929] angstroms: 1.85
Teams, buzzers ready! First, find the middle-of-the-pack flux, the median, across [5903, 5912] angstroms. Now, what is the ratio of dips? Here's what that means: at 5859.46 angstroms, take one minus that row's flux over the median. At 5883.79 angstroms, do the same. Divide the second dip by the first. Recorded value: 1.4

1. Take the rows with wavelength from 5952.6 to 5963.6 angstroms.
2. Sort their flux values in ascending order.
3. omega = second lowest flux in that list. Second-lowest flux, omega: 6.544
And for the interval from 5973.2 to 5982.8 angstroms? 6.846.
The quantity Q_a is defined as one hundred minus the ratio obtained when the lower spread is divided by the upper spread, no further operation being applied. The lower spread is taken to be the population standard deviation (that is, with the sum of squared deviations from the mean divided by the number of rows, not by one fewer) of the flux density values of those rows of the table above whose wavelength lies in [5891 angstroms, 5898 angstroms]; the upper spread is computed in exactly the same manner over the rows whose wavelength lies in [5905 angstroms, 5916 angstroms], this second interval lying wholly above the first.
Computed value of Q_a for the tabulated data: 99.46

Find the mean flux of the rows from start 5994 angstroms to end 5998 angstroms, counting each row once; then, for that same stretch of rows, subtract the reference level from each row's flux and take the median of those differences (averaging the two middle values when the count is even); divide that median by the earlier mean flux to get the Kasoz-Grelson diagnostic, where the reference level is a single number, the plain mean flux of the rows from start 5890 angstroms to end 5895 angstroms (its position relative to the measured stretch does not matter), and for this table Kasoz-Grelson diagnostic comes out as 0.01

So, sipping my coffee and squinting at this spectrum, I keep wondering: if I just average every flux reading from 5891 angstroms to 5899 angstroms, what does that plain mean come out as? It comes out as 7.09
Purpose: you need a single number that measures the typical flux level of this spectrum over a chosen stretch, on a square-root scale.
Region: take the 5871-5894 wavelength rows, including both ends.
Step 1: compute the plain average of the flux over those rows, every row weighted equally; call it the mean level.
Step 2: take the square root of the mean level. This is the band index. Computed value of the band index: 2.88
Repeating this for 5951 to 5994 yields 2.81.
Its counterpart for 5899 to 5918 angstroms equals 2.85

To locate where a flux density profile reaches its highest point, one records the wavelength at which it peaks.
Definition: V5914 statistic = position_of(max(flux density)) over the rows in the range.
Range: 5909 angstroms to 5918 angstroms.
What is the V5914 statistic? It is 5913.68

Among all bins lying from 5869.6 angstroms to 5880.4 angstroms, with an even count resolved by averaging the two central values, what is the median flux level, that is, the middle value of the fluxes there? 9.3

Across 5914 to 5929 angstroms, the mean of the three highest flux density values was 9.0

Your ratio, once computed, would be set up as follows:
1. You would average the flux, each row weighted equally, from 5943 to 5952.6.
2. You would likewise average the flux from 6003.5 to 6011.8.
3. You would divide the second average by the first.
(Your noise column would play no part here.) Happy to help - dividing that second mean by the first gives 0.91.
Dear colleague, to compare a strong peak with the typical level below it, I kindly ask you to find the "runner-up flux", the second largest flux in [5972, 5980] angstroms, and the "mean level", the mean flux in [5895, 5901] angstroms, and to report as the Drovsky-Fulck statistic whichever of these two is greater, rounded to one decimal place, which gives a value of 9.0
